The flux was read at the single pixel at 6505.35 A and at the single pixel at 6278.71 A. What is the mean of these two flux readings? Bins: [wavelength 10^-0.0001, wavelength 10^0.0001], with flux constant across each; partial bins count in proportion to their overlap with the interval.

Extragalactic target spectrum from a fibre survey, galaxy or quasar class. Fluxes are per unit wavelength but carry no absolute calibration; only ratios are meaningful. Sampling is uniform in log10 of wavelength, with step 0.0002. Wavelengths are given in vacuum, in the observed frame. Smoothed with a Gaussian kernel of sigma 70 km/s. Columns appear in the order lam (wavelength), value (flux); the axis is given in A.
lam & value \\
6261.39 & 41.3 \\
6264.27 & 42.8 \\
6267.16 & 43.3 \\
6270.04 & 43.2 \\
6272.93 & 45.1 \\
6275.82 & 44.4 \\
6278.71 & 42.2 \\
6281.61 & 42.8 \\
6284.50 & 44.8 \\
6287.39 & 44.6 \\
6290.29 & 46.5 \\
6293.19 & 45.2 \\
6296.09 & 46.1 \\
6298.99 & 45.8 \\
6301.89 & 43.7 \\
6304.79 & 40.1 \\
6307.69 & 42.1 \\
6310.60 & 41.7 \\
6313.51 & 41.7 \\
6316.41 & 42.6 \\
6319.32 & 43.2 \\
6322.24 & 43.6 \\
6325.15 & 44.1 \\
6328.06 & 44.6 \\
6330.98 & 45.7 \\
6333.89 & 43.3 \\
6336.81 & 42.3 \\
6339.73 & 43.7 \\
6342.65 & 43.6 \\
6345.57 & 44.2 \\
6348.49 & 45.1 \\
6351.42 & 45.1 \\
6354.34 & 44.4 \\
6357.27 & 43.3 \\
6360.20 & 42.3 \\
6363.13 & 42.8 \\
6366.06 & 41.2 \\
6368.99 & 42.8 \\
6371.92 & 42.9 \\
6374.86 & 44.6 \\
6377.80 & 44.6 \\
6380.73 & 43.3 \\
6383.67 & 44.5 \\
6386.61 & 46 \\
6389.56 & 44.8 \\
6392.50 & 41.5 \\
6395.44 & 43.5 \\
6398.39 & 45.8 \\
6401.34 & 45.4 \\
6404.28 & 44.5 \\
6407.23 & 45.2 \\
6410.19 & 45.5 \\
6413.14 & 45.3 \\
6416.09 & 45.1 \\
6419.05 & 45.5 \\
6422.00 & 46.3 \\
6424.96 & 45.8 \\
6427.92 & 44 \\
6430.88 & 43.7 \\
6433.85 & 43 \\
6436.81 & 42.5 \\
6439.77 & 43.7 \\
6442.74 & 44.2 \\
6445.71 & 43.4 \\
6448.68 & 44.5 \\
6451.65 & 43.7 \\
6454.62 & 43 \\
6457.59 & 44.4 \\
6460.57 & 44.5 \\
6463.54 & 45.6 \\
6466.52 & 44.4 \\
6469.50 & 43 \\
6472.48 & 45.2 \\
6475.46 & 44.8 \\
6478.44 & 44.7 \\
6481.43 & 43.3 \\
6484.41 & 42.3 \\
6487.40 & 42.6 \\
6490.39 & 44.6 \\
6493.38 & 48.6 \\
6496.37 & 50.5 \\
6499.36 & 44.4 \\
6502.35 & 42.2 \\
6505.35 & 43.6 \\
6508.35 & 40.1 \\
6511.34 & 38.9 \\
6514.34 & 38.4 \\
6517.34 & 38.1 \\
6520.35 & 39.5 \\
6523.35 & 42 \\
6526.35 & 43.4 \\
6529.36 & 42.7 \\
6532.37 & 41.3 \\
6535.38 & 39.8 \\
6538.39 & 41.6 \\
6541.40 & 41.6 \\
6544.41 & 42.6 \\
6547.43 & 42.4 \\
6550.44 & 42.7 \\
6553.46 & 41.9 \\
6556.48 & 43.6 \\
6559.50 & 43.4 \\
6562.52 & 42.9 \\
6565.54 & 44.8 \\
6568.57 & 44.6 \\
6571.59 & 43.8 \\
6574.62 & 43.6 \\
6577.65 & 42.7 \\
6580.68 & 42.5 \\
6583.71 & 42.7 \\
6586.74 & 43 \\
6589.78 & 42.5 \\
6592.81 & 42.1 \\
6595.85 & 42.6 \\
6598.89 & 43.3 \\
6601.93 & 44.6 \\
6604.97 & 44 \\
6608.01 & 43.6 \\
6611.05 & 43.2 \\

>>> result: 42.9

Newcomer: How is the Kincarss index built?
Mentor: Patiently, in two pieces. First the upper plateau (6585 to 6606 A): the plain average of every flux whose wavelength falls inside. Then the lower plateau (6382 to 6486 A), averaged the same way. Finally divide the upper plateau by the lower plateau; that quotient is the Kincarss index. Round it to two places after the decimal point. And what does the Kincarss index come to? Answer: 0.97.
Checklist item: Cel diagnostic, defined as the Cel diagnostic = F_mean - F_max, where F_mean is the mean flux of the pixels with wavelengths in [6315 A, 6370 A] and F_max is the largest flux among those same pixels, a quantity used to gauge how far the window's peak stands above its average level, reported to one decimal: -2.1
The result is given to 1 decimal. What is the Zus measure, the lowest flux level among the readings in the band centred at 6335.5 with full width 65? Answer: 40.1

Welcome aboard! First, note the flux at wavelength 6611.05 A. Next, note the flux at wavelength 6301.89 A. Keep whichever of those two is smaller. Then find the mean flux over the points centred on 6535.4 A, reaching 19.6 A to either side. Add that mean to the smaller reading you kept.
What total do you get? 84.7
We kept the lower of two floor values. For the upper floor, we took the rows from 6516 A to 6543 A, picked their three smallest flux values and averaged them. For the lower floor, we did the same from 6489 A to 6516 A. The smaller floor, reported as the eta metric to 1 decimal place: 39.1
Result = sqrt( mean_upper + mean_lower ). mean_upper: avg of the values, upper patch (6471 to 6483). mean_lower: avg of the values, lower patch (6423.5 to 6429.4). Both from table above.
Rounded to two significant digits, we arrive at 9.5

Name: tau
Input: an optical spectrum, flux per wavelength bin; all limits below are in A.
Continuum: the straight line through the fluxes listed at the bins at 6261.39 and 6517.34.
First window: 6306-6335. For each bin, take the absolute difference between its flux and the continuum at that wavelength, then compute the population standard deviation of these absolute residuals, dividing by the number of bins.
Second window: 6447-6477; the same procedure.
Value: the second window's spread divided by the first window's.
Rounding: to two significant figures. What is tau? 0.64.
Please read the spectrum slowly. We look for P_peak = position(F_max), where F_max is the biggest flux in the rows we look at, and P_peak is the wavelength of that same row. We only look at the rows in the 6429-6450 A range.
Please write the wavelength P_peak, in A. 6448.68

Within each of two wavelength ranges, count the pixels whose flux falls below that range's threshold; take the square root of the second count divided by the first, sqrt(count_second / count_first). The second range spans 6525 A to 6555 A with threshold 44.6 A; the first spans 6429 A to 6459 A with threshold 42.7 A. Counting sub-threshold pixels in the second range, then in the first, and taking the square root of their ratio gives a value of 3.2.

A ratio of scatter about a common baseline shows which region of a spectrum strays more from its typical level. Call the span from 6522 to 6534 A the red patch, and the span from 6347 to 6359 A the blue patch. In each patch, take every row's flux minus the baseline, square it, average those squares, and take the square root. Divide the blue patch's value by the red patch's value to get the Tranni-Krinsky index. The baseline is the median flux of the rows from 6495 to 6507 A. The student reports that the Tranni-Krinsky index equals 0.5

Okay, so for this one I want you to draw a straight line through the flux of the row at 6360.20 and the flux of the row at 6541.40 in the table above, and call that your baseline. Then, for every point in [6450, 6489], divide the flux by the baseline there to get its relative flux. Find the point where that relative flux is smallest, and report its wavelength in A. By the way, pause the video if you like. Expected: 6484.41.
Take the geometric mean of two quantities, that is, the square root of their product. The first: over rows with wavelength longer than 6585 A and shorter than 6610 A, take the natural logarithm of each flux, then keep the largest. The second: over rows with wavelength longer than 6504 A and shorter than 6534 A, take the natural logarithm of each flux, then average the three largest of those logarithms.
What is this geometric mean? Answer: 3.78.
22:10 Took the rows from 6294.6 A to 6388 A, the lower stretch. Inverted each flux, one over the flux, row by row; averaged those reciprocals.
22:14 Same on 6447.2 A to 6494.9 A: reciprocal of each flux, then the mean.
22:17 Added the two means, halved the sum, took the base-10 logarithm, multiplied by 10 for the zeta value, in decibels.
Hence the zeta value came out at -16.4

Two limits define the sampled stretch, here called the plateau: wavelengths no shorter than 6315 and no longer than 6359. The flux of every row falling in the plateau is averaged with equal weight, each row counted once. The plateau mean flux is 43.9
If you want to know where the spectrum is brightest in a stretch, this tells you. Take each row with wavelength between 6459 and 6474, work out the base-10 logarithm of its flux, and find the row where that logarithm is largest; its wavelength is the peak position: 6463.54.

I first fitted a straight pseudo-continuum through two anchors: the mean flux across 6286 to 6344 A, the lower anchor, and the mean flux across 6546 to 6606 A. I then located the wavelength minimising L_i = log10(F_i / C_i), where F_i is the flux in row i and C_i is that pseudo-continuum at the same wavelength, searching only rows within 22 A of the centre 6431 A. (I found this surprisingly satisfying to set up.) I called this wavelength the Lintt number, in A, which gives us 6436.81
